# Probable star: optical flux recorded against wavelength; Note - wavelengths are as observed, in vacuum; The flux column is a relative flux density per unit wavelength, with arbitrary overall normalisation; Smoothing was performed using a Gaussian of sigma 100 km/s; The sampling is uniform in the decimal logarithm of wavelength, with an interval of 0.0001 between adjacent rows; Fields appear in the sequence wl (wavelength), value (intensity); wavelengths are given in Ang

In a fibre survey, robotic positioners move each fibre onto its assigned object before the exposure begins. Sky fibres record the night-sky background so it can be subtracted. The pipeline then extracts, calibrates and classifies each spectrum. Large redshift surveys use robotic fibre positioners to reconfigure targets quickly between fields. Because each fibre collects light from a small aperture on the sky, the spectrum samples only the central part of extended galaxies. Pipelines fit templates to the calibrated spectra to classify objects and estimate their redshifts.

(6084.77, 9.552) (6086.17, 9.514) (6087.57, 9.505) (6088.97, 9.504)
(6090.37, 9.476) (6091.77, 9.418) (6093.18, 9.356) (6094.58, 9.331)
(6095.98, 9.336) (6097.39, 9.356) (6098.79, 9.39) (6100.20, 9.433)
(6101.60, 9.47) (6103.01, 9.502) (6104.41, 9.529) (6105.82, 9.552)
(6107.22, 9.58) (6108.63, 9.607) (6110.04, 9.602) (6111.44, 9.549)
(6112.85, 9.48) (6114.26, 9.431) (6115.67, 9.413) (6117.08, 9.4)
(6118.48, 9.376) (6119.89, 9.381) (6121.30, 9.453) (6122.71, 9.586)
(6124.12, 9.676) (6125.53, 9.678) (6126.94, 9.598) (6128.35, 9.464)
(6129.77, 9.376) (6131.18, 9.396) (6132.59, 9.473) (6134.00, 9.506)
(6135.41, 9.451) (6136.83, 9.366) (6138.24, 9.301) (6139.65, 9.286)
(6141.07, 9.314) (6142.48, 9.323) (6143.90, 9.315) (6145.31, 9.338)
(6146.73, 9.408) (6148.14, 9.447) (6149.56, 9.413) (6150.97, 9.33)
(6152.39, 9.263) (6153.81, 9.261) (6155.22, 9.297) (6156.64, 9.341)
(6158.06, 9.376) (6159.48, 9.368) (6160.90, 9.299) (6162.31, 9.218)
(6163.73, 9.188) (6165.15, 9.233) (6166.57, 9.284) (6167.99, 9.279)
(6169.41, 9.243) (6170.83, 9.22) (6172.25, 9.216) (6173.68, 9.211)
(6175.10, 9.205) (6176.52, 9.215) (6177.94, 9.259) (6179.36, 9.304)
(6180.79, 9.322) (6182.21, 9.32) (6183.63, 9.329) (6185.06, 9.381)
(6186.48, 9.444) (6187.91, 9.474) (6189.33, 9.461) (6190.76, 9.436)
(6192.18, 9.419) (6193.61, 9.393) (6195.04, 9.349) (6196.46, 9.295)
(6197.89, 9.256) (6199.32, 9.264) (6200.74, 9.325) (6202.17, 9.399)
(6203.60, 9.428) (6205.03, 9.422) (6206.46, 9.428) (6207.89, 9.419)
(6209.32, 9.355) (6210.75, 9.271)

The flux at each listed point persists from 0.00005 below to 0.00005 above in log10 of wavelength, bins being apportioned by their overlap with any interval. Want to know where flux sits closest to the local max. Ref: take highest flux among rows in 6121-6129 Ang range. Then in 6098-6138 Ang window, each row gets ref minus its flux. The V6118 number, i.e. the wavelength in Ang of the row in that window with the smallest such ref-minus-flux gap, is 6125.53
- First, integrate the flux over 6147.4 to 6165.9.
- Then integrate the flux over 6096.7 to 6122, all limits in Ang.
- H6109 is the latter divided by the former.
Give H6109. 1.4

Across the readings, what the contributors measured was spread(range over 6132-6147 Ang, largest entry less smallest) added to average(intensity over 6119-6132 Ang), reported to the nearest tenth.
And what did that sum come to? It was 9.7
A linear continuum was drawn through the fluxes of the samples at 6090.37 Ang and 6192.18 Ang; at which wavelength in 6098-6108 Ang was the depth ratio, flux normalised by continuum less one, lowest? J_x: 6098.79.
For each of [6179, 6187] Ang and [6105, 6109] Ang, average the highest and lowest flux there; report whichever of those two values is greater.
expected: 9.58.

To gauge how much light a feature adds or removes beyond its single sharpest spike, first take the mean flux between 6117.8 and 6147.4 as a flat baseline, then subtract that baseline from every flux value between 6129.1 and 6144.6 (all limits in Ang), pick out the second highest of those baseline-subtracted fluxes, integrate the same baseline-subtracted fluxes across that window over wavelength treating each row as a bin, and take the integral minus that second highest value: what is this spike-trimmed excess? -0.9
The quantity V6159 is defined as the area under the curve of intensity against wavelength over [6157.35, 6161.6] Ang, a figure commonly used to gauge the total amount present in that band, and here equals 40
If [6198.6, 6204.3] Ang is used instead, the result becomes 53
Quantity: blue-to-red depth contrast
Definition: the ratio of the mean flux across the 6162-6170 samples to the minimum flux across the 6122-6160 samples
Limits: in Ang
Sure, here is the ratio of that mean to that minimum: 1.00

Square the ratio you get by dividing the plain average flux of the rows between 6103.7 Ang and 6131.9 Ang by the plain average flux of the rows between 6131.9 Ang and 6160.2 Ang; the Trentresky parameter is 1.03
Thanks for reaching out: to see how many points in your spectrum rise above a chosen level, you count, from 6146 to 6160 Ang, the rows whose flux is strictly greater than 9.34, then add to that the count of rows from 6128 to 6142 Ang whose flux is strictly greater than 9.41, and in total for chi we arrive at 10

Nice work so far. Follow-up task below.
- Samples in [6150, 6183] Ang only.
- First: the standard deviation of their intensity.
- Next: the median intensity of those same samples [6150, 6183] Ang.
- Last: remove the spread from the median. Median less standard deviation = 9.21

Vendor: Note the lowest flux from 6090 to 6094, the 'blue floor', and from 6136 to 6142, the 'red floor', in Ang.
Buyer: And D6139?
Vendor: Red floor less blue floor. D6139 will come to -0.07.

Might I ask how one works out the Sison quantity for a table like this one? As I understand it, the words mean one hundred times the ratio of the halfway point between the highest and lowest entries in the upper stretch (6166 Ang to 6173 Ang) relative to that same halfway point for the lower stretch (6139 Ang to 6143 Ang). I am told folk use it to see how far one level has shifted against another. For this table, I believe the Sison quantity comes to 99.4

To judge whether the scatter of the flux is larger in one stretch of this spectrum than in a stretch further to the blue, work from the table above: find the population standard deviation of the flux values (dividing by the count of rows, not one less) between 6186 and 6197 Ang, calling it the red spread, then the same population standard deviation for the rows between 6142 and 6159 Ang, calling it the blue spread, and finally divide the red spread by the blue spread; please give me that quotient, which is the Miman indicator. 1.0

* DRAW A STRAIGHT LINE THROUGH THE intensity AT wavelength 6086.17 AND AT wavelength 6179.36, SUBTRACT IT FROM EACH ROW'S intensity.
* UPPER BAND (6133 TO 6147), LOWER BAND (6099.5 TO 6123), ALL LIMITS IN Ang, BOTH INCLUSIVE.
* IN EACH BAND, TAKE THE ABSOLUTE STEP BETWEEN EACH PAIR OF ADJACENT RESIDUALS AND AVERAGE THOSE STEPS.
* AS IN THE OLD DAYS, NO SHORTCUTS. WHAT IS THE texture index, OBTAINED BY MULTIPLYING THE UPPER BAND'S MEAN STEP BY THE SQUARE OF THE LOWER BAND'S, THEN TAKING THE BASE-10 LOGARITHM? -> -4.23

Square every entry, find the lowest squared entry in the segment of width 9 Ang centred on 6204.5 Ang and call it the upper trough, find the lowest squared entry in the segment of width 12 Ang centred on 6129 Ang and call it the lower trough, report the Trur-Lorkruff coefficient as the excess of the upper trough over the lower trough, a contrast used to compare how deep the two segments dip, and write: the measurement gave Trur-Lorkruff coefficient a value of -1.0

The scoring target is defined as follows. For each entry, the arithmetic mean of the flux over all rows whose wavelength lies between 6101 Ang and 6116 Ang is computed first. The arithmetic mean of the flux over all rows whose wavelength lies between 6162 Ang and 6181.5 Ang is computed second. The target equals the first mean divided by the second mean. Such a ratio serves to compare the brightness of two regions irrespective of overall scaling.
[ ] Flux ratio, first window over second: 1.030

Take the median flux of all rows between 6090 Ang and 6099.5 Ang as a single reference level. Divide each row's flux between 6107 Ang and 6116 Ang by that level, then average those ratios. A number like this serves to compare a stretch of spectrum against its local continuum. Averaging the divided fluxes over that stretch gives 1.02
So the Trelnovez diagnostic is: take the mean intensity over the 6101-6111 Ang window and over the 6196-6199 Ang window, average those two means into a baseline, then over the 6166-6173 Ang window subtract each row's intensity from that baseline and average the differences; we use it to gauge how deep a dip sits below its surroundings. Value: 0.16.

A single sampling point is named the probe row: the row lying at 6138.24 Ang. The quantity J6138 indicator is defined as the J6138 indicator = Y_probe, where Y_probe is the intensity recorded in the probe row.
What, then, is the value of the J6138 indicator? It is 9.301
